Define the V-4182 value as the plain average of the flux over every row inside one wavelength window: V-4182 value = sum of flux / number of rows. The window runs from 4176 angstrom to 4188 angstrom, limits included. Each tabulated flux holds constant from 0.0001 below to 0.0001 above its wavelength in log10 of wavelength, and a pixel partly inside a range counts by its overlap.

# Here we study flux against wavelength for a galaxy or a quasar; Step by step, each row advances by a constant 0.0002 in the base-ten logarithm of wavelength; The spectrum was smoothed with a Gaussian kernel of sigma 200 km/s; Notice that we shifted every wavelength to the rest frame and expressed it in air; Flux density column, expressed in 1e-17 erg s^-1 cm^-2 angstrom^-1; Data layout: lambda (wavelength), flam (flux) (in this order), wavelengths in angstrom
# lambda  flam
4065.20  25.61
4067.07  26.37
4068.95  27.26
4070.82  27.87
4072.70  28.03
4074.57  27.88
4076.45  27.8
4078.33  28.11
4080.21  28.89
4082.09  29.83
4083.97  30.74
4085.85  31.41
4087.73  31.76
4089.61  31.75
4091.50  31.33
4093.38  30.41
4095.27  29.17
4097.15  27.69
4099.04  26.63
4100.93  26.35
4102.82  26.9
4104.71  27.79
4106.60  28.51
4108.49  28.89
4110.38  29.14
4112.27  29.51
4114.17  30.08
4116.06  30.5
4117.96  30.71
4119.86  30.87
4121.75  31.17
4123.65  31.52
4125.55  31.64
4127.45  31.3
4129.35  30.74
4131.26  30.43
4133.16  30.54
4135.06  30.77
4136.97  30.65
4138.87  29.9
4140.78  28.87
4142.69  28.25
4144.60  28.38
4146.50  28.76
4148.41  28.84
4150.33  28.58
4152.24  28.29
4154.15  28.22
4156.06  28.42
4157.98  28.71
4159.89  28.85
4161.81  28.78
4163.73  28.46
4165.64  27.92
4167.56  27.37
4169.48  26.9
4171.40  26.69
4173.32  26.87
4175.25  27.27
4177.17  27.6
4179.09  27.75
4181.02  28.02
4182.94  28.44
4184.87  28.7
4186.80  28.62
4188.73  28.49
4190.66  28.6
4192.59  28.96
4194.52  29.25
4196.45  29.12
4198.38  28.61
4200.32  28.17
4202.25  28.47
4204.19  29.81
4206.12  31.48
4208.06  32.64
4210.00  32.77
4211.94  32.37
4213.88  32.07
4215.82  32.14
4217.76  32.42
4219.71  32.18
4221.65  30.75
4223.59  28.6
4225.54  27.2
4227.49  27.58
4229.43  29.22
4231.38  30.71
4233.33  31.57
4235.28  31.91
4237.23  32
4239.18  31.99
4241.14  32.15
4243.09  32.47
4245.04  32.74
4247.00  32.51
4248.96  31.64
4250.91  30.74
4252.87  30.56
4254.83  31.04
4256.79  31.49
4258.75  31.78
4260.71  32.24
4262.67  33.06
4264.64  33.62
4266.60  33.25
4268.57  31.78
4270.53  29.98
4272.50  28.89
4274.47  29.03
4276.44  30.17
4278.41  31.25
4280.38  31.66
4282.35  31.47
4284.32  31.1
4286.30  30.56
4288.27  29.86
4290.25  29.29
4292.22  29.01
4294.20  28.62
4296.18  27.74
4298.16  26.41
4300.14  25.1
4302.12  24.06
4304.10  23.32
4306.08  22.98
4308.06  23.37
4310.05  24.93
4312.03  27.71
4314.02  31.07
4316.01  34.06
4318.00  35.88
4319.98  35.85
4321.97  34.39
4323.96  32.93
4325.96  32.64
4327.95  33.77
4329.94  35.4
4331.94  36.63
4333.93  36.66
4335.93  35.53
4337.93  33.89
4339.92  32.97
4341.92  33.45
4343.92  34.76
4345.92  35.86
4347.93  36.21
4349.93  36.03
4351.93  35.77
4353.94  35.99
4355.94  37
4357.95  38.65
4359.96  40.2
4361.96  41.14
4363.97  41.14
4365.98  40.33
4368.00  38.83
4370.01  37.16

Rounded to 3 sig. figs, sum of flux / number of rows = 28.2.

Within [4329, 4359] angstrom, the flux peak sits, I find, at 4357.95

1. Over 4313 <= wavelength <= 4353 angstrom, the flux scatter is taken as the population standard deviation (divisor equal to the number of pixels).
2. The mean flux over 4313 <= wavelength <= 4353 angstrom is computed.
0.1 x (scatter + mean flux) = 3.6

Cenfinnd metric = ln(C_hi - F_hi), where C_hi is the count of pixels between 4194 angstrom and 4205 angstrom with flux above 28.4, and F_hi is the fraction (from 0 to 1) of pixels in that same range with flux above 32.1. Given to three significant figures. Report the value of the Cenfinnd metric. 1.61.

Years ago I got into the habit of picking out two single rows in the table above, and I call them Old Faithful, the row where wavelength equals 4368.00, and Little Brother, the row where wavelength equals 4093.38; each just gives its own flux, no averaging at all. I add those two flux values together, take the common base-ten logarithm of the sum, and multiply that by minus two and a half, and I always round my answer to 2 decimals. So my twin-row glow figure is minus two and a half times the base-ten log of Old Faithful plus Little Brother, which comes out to -4.60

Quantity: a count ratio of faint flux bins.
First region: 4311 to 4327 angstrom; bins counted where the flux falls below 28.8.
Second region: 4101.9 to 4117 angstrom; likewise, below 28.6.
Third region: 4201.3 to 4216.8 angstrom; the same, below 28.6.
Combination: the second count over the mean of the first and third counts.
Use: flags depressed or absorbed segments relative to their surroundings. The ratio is 3.0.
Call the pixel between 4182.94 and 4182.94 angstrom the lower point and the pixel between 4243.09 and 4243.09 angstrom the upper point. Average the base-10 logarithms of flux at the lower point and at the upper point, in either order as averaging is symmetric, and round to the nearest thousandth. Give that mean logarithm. 1.483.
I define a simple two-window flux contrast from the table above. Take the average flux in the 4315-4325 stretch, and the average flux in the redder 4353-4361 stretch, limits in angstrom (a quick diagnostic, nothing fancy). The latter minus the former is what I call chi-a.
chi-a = 3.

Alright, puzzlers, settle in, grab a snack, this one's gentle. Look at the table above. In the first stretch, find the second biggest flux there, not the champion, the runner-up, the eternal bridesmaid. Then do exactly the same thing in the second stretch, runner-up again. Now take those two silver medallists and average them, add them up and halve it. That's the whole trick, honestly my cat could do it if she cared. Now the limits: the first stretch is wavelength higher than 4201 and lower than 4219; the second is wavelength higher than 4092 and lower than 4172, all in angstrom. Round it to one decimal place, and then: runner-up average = 32.1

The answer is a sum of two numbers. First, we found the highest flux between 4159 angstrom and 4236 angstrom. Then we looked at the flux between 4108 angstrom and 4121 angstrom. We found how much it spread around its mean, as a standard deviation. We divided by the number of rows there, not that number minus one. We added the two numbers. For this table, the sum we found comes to 33.5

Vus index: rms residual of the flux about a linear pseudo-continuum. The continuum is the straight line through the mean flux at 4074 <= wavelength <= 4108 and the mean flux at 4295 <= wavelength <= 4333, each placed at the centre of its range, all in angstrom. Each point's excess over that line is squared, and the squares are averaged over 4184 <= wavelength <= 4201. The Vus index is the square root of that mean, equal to 0.78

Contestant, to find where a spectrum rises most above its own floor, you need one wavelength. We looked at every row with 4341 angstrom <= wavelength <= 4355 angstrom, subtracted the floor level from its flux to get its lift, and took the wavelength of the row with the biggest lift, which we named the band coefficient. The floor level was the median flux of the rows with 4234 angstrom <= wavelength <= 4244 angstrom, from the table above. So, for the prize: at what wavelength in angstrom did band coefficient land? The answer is 4347.93 angstrom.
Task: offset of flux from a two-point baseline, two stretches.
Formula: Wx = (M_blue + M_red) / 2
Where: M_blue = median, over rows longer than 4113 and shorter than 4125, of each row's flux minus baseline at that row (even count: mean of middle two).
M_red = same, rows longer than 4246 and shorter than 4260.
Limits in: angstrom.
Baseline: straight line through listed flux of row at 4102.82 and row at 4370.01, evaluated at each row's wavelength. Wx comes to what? 1.0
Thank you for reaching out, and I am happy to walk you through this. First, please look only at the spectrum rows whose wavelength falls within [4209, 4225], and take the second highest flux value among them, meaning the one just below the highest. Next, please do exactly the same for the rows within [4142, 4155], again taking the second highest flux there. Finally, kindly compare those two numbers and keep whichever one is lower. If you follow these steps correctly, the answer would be 28.8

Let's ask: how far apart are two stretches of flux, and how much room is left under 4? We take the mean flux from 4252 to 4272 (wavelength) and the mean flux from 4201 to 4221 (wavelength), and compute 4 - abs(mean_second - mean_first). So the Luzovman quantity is 3.8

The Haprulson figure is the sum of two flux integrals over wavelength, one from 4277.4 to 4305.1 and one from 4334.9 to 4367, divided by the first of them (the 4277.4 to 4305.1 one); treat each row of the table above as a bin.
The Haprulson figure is 2.5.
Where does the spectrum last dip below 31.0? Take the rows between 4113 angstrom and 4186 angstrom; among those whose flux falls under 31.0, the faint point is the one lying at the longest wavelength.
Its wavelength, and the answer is 4184.87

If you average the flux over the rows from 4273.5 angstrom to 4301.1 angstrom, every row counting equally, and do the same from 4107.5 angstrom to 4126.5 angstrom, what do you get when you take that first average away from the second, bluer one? 1.0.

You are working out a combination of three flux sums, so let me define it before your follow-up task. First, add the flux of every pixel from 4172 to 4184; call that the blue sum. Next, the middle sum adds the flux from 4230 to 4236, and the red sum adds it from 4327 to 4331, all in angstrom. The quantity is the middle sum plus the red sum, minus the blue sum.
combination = -3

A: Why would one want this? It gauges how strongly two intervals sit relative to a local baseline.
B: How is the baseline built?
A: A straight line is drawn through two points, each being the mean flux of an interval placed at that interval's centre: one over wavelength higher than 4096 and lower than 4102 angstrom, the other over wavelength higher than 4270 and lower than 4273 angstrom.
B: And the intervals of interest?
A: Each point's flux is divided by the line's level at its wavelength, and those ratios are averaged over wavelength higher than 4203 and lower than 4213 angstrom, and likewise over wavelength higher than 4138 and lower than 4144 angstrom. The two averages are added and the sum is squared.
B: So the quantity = 4.7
